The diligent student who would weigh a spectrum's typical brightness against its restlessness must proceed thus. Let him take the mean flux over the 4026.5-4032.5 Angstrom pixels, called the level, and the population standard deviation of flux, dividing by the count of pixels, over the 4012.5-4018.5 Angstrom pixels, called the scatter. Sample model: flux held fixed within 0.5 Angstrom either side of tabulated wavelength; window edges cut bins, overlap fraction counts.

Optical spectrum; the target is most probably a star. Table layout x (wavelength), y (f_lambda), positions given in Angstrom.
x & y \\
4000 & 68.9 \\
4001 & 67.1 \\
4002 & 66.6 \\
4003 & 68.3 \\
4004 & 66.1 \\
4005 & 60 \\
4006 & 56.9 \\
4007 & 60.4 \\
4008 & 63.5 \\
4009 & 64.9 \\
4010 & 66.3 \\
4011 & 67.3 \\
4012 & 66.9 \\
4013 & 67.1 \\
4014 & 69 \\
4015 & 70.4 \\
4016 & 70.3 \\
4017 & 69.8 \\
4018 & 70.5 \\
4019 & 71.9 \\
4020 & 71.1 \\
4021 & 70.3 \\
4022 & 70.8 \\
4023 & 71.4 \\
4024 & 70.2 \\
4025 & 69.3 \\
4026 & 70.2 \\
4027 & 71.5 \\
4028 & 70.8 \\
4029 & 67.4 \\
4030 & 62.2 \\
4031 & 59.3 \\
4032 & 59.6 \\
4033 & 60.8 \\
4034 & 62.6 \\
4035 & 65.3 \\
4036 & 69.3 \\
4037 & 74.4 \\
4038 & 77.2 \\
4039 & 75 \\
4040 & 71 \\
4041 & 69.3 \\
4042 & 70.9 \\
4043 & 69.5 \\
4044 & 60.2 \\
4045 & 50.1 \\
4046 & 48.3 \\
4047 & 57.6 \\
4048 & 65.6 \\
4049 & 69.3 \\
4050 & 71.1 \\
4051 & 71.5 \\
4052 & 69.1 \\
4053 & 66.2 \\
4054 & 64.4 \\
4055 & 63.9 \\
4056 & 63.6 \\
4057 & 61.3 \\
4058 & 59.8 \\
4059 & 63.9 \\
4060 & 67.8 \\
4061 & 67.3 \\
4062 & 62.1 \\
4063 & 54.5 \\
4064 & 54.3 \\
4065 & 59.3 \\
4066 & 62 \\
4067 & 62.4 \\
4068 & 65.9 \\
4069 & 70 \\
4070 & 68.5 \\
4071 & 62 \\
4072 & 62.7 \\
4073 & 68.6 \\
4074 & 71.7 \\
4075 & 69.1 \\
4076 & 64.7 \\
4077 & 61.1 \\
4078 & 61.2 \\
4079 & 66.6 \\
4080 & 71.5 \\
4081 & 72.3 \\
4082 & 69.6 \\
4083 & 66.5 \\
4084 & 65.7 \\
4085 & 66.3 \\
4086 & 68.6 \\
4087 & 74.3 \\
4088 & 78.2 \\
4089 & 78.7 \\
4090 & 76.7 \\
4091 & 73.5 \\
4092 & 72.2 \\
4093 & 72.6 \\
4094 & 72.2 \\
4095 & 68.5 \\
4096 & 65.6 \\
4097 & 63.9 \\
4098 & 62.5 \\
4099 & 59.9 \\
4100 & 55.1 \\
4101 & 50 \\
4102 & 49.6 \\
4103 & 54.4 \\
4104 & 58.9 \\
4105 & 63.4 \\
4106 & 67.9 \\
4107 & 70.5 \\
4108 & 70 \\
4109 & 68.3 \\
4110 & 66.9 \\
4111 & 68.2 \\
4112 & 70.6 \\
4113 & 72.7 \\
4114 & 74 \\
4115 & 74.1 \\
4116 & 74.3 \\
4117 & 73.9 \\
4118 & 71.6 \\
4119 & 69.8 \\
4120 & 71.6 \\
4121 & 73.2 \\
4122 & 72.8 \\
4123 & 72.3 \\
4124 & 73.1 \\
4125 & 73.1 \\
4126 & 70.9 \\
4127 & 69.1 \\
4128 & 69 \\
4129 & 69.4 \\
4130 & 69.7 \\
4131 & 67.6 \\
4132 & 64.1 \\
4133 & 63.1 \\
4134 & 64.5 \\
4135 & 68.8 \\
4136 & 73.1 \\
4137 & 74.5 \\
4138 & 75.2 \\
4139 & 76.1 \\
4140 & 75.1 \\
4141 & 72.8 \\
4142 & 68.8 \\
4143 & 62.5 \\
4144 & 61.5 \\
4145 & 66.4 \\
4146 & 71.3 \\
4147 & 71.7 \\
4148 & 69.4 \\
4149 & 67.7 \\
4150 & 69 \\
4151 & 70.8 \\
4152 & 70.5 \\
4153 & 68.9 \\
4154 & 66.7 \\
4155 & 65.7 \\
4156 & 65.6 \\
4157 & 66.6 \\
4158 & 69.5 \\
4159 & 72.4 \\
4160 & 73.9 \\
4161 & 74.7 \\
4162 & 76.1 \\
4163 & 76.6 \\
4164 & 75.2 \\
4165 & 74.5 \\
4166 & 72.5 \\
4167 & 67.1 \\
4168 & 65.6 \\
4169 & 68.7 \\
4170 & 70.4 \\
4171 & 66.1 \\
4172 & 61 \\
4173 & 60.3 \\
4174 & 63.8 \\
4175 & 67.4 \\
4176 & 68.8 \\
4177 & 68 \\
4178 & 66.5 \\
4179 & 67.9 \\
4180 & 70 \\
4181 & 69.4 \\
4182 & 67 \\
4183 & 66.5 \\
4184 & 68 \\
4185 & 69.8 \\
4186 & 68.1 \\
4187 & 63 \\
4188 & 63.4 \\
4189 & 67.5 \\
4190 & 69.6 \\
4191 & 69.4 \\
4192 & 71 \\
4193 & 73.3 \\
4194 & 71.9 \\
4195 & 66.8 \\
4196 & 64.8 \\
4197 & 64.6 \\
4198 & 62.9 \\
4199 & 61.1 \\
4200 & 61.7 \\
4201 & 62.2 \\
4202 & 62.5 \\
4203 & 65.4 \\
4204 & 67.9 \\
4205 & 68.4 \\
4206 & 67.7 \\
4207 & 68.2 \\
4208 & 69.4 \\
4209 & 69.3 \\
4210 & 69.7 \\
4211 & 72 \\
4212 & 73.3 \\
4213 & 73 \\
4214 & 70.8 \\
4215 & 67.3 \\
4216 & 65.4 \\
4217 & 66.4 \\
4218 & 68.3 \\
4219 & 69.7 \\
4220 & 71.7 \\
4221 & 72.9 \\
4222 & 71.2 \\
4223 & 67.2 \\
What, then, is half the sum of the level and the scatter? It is 33.2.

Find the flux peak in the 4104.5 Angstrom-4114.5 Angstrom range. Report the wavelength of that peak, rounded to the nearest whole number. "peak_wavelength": 4114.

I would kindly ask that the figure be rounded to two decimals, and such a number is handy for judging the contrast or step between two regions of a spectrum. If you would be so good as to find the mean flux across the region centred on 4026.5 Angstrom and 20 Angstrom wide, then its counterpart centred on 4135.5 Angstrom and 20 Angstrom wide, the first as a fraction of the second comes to 0.98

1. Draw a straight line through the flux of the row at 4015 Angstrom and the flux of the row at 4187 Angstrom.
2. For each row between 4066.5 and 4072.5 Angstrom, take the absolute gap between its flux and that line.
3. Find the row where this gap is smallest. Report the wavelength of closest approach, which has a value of 4070 Angstrom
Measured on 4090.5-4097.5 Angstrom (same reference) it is 4096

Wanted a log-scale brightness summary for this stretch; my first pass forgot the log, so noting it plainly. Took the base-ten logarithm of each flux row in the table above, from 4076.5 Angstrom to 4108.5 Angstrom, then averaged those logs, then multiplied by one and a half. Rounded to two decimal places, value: 2.73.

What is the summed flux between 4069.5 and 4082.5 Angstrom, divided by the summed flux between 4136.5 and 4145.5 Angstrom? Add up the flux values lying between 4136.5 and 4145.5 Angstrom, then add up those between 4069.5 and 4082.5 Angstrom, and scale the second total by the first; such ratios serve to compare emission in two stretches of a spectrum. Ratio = 1.4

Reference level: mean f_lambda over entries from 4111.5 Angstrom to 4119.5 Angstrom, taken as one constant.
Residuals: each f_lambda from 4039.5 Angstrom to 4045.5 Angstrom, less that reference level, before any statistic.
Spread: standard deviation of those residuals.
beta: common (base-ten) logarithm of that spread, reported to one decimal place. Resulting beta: 0.9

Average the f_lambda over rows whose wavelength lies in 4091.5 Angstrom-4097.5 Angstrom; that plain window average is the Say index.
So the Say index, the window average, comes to 69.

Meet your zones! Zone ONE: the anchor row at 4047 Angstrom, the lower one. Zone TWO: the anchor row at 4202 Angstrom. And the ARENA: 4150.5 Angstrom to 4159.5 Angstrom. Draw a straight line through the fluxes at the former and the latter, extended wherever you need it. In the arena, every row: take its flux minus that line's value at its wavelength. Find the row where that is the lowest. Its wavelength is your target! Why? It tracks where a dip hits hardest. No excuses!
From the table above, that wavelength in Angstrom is 4156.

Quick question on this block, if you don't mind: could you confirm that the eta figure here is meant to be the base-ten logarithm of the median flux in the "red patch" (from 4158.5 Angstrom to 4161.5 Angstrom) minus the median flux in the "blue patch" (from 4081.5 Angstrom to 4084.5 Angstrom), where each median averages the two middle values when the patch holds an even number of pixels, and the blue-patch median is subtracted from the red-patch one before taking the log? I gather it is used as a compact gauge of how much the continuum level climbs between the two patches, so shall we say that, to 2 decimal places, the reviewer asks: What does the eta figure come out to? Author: 0.87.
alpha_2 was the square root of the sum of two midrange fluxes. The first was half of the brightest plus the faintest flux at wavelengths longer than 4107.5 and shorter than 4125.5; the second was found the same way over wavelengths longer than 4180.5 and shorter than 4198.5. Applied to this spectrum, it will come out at 11.8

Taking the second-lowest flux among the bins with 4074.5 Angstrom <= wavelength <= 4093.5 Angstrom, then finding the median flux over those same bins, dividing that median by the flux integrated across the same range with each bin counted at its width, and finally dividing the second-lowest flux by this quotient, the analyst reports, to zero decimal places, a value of 1169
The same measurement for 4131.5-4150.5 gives 1192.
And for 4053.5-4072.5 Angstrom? 1039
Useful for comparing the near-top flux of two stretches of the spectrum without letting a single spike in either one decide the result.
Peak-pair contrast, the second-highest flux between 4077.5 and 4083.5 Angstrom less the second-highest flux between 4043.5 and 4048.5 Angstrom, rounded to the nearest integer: 11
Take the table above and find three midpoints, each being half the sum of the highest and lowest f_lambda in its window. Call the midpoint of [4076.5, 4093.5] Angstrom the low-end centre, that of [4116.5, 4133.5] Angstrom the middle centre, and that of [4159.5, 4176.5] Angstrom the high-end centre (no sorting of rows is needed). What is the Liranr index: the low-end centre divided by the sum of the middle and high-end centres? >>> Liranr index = 0.510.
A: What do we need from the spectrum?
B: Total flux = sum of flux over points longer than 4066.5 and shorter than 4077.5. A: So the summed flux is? 727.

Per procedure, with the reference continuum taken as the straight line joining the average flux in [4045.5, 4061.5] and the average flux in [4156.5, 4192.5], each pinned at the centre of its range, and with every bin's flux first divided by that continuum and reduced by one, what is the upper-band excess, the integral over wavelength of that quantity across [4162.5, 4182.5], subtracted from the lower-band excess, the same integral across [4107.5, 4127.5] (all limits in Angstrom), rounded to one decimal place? 1.5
